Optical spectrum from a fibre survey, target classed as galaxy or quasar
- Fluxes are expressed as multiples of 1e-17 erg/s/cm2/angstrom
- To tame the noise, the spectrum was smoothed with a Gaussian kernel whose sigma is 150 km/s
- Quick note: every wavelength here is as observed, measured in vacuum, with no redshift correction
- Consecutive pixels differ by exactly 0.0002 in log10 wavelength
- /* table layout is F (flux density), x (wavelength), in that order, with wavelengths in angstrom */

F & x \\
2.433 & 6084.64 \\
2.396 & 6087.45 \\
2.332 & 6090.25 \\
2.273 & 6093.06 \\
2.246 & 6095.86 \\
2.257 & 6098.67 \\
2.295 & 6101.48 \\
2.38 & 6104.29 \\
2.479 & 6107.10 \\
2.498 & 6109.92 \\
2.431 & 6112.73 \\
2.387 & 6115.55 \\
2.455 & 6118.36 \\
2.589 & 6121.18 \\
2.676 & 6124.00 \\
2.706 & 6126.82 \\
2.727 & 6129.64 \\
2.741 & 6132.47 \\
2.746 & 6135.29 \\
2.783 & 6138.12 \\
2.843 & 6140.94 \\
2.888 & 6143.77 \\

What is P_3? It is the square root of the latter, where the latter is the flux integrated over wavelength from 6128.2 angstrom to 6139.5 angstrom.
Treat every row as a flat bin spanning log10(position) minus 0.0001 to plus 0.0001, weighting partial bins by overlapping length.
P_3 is 5.57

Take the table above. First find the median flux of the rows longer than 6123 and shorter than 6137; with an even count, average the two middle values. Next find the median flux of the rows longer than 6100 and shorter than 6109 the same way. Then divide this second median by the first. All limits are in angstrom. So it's 0.873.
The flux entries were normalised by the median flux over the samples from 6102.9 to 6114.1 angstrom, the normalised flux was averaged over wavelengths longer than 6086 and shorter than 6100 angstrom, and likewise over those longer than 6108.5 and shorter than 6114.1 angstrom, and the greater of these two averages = 1.00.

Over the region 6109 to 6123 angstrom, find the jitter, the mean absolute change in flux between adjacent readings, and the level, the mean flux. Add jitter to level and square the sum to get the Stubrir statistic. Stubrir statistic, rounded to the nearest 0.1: 6.5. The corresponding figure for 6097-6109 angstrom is 5.9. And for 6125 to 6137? 7.5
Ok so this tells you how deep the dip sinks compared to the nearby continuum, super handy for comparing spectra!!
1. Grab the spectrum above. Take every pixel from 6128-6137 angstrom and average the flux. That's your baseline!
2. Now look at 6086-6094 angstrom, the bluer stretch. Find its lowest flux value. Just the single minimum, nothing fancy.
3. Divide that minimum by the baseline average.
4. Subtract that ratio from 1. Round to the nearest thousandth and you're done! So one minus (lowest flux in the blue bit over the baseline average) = 0.170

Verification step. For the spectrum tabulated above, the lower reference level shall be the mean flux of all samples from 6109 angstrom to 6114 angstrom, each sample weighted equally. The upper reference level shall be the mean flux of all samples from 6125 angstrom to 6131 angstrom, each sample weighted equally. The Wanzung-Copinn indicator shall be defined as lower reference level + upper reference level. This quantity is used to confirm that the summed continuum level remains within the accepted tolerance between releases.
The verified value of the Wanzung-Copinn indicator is 5.18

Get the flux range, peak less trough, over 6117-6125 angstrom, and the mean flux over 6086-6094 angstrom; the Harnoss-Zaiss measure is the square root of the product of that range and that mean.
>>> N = 0.718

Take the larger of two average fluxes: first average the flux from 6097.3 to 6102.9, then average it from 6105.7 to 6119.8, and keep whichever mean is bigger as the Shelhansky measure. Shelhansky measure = 2.45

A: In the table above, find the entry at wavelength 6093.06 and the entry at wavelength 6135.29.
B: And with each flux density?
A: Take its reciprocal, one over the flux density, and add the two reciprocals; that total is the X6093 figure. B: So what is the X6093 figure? 0.80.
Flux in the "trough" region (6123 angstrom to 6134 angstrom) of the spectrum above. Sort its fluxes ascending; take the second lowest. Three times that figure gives 8.1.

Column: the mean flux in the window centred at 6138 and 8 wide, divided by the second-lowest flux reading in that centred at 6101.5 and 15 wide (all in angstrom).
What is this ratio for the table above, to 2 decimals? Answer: 1.24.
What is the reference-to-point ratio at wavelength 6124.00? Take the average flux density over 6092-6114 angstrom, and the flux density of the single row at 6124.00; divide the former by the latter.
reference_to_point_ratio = 0.881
